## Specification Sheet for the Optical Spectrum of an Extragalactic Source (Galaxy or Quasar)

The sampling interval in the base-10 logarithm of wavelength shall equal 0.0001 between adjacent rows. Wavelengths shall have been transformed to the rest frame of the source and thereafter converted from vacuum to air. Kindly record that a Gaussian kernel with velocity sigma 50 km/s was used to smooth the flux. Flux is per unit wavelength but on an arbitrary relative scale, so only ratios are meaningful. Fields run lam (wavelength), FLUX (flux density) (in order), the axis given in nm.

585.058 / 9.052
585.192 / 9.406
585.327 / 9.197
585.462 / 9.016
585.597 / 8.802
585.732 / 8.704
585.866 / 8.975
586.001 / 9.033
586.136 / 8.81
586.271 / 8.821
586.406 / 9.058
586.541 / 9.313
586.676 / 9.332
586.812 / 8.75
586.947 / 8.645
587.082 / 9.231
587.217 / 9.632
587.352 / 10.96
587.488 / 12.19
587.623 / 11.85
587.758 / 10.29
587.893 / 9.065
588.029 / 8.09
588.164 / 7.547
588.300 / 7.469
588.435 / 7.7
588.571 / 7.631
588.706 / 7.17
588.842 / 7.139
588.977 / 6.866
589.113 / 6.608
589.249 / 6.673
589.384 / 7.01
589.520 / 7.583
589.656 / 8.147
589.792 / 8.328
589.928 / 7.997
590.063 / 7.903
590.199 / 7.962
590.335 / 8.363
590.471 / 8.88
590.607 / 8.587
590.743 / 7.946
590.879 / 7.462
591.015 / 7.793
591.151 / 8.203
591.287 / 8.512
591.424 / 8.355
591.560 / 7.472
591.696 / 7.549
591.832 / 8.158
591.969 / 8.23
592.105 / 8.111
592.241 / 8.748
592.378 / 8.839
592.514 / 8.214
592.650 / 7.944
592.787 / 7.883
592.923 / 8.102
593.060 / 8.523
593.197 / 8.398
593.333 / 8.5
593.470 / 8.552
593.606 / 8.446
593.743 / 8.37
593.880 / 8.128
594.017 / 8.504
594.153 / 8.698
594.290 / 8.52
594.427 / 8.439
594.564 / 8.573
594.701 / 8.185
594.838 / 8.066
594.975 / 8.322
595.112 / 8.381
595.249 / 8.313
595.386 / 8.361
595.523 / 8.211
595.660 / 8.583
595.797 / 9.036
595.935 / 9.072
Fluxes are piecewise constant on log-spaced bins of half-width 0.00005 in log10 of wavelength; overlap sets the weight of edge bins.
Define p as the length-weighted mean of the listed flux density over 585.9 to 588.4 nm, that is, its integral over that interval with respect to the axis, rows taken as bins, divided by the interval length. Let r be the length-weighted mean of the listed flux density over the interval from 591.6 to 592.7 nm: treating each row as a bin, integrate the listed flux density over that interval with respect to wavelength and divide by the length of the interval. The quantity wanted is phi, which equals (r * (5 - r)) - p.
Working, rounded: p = 9.3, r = 8.2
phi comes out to -35.7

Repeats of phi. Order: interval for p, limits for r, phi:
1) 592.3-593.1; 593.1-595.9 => -37.2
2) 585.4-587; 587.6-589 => -35.0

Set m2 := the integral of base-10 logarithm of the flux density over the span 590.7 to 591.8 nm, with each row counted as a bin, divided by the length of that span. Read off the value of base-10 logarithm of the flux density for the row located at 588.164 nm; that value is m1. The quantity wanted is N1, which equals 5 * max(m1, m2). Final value 4.49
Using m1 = 0.88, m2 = 0.90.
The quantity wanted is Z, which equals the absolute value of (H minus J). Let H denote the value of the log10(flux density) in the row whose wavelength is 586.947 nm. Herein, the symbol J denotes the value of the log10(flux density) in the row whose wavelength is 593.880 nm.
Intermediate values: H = 0.937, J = 0.91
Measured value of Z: 0.027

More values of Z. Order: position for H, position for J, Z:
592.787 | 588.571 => 0.014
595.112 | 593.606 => 0.003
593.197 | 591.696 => 0.046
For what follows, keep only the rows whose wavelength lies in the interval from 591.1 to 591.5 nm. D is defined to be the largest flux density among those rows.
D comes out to 8.512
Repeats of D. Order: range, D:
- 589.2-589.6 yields 7.583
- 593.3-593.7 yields 8.552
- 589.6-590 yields 8.328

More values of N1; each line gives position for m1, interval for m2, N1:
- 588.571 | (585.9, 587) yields 4.76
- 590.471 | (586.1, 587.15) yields 4.77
